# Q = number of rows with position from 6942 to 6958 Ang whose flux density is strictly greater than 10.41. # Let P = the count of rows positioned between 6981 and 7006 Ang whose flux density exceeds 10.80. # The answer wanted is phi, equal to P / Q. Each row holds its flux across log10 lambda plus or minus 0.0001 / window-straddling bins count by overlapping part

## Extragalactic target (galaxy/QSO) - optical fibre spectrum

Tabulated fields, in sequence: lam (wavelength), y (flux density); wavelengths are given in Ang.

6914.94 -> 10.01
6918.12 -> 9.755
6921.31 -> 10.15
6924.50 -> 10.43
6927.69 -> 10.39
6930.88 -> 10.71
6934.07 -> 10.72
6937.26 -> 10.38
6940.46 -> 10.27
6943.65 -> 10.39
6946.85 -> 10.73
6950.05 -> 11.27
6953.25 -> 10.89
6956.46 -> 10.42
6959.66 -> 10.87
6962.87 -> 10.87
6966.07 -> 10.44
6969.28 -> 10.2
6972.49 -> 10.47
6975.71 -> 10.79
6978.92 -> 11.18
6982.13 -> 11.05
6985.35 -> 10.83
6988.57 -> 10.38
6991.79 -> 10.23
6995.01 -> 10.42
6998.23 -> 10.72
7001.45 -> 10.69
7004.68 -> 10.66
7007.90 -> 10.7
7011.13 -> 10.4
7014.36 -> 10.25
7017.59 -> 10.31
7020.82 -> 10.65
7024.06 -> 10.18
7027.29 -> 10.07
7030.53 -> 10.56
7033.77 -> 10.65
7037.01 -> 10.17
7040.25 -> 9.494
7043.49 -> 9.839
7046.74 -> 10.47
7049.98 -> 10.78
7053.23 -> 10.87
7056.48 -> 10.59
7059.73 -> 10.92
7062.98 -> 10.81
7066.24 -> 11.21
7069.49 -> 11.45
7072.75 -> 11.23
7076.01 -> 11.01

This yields 0.50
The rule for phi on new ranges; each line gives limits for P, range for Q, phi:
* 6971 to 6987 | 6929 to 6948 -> 1.00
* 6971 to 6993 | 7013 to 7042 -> 1.00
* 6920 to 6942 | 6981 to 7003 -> 0.00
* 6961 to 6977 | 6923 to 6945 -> 0.33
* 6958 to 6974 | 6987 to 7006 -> 0.50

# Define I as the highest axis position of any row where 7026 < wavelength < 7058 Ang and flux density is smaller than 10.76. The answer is 7056.48 Ang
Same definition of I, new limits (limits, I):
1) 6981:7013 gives 7011.13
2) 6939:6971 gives 6969.28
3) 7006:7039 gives 7037.01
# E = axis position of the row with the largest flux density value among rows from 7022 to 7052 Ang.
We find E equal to 7049.98 Ang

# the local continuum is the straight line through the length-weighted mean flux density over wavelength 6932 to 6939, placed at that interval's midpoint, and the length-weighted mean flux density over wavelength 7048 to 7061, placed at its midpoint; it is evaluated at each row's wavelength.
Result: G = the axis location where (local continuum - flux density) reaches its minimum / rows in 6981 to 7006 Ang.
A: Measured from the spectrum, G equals 6982.13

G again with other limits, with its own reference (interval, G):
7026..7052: 7049.98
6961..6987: 6978.92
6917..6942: 6934.07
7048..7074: 7069.49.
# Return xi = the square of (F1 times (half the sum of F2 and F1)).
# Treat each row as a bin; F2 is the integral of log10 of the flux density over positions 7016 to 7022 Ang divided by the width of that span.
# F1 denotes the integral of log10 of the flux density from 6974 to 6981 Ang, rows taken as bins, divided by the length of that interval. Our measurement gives 1.15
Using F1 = 1.04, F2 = 1.02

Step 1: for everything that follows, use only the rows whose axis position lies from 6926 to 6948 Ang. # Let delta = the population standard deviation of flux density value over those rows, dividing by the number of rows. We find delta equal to 0.18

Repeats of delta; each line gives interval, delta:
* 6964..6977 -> 0.21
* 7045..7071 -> 0.30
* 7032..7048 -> 0.42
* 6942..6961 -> 0.30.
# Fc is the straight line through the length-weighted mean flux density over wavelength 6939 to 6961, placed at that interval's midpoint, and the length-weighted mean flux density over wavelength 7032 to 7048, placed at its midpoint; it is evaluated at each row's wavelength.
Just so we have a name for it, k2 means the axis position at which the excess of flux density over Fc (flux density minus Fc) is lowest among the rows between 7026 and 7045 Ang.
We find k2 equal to 7040.25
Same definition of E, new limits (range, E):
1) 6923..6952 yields 6950.05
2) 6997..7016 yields 6998.23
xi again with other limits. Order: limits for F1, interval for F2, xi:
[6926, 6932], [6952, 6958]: 1.10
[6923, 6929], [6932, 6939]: 1.08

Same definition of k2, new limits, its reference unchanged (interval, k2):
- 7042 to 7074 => 7043.49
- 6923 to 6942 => 6940.46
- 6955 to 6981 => 6969.28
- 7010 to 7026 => 7024.06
